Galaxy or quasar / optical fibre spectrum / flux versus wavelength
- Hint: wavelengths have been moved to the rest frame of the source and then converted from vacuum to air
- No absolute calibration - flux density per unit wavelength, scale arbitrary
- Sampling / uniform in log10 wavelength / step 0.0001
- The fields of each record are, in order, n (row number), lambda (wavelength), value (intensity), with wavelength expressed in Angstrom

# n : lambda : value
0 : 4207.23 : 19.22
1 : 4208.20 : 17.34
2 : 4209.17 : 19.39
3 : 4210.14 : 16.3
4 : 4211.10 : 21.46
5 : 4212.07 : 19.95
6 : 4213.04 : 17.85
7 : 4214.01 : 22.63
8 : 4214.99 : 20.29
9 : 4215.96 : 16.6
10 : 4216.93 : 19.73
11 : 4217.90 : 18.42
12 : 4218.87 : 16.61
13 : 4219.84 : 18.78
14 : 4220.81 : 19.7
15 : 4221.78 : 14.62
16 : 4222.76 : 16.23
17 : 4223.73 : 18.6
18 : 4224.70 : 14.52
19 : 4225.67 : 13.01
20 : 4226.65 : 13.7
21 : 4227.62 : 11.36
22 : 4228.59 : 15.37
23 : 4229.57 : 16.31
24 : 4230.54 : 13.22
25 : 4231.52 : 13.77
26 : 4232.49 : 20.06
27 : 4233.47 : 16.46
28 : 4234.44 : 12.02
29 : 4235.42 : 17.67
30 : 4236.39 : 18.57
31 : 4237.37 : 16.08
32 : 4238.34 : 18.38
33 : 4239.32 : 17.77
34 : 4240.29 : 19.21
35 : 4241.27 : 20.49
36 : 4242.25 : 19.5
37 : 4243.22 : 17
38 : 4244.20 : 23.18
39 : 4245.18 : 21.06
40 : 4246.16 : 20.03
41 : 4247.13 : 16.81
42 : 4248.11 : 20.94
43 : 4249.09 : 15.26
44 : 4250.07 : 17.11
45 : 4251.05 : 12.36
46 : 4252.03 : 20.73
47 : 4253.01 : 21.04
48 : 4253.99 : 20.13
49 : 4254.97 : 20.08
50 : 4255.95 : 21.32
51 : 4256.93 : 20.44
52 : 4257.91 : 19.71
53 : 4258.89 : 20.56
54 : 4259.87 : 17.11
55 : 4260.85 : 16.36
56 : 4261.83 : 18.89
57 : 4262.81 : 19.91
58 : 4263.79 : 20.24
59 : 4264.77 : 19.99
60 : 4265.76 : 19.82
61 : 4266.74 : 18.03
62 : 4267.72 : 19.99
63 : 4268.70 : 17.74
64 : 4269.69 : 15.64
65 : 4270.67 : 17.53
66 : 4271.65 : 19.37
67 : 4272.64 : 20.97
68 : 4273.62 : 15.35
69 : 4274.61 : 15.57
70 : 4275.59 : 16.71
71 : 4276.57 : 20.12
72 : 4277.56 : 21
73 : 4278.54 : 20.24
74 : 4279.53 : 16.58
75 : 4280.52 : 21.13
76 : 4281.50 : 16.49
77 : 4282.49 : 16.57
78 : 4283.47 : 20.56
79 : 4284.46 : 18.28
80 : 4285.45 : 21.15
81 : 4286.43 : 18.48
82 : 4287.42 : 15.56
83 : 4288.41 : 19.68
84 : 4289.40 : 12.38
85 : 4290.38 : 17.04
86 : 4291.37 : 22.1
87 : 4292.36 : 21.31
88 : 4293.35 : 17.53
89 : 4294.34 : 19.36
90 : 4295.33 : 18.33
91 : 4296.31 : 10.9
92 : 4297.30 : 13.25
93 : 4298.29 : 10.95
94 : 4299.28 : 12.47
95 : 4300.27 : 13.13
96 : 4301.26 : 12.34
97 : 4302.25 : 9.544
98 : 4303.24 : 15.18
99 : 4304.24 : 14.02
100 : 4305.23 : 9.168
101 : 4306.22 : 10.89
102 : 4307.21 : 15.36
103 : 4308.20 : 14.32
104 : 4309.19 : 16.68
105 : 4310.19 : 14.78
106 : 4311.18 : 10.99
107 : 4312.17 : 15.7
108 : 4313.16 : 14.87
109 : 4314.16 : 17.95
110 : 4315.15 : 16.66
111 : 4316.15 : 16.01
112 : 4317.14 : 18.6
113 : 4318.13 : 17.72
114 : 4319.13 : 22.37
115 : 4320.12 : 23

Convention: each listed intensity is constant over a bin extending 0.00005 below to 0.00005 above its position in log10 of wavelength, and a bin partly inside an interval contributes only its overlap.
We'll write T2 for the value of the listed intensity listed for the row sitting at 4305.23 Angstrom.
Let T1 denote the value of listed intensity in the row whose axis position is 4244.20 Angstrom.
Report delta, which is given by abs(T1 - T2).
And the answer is 14.0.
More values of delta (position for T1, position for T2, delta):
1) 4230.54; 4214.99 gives 7.1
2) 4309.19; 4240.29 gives 2.5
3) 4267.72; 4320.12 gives 3.0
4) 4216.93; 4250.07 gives 2.6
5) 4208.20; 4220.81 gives 2.4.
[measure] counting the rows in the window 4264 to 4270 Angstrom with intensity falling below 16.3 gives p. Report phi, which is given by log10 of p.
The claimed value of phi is 0.0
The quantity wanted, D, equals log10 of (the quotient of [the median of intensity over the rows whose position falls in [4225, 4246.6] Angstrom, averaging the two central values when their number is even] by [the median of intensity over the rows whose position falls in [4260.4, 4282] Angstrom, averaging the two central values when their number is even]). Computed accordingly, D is -0.043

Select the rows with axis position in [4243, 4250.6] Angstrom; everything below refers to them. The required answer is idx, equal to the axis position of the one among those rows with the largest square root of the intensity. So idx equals 4244.20 Angstrom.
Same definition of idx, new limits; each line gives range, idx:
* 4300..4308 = 4307.21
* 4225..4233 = 4232.49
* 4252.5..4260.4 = 4255.95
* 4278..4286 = 4285.45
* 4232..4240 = 4232.49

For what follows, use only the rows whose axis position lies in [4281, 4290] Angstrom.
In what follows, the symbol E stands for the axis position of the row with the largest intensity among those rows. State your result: 4285.45 Angstrom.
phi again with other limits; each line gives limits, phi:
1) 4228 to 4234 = 0.5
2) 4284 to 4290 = 0.3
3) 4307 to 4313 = 0.7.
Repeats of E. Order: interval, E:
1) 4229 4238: 4232.49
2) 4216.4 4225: 4216.93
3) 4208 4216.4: 4214.01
